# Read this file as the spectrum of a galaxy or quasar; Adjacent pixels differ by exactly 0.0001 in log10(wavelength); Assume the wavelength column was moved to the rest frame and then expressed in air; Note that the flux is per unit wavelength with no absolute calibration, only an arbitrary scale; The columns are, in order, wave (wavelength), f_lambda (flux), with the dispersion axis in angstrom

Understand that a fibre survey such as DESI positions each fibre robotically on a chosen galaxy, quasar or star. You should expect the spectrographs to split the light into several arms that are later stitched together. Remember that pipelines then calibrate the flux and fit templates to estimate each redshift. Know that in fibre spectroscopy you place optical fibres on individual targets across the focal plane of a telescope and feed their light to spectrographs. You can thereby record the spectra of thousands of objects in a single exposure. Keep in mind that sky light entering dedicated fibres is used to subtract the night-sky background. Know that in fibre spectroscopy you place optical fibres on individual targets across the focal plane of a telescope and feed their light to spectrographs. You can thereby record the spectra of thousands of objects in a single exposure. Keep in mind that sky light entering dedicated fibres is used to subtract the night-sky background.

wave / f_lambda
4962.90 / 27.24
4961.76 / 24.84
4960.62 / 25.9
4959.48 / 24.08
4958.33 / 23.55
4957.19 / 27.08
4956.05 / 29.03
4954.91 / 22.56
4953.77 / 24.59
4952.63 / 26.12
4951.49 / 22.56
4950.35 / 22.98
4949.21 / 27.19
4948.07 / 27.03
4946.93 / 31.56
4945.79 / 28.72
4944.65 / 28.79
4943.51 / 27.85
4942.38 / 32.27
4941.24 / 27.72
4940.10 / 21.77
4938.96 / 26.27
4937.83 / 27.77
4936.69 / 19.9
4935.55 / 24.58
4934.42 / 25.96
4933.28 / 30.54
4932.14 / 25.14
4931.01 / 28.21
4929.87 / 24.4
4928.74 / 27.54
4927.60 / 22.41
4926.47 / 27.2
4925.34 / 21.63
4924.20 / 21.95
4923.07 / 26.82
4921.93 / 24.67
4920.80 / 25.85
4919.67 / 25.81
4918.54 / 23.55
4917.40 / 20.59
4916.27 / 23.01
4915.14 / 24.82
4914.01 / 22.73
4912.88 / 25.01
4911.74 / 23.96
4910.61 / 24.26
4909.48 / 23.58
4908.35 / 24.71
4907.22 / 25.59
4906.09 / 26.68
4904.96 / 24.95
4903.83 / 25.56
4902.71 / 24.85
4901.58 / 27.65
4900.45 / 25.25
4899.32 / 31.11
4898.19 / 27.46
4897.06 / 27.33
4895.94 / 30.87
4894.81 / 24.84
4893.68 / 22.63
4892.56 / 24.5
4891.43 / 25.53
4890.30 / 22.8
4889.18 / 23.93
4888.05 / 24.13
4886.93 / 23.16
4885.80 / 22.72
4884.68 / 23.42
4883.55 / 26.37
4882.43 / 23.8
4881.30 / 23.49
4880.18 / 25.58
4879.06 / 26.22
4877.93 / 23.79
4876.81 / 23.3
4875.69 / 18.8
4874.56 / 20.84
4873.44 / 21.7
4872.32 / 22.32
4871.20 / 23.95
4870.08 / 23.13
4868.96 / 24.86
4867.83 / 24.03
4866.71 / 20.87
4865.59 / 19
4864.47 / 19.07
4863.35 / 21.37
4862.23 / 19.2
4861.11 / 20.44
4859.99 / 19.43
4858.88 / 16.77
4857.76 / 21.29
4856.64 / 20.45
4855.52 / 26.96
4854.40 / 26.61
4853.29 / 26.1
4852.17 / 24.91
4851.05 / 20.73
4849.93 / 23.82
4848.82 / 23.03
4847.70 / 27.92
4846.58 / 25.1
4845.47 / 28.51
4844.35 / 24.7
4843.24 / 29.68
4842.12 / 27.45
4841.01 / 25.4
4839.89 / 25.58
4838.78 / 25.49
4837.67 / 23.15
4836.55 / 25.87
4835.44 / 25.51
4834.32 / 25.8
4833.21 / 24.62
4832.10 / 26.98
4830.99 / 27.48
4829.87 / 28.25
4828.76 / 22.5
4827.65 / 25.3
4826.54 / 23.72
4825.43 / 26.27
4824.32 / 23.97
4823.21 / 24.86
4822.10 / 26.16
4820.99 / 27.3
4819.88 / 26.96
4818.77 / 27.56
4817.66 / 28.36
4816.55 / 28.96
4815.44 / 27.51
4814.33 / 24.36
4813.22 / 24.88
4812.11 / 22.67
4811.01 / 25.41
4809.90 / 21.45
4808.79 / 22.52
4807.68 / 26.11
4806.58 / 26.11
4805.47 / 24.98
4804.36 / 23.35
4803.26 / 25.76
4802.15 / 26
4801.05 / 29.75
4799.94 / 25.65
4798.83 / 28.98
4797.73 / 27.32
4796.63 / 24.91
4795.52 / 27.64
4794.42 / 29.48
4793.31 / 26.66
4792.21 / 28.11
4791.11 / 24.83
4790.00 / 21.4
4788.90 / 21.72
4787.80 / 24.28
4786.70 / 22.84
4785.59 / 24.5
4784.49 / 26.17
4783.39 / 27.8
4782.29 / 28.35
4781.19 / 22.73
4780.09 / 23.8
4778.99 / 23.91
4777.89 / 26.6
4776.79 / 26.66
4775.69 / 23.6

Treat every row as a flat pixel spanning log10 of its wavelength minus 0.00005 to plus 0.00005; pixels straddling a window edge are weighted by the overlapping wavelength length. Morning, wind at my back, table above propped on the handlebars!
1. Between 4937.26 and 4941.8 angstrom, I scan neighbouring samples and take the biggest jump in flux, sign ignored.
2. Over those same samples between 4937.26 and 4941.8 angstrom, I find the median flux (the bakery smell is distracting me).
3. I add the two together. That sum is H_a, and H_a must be 33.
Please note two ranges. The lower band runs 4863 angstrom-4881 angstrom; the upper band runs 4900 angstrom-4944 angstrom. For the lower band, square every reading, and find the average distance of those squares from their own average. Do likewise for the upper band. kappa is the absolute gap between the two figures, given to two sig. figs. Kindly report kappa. 10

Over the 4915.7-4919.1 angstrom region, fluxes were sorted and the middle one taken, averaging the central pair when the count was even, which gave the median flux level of 23.0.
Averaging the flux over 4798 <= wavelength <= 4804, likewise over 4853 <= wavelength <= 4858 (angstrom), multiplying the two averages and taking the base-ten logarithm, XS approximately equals 2.82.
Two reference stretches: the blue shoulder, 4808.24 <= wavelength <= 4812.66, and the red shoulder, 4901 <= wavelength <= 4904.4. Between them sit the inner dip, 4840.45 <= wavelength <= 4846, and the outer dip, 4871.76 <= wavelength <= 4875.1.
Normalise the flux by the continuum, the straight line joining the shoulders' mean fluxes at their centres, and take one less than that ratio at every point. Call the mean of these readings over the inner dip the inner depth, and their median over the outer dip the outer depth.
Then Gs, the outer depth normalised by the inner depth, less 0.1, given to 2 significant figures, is -1.2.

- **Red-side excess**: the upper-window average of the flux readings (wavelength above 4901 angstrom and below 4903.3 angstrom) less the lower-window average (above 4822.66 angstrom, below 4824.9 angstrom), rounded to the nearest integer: 2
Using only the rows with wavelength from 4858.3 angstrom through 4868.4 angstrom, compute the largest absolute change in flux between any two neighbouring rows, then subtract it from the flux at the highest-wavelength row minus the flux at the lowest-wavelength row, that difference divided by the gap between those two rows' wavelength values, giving -2.3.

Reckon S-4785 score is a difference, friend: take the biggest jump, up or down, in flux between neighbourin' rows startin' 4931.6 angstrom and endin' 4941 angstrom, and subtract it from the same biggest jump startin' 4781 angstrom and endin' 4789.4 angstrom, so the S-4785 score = -2.25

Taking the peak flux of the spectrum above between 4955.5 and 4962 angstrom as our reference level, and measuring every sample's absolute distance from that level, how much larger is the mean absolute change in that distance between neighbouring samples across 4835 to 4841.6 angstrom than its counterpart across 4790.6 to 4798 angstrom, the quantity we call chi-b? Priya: -1.0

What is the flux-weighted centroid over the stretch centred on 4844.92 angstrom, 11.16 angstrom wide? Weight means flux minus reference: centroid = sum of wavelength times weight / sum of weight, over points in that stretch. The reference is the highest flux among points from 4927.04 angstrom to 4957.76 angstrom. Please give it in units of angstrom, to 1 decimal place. 4845.3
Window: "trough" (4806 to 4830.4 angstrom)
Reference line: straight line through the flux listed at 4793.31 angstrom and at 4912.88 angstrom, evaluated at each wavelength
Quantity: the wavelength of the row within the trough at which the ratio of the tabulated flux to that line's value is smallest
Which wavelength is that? 4809.90 angstrom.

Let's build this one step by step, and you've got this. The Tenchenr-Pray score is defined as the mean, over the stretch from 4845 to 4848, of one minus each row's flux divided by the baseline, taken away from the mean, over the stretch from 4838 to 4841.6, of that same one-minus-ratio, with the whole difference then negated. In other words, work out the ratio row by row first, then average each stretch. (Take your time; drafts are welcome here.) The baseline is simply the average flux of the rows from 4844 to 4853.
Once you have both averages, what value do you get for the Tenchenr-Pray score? -0.07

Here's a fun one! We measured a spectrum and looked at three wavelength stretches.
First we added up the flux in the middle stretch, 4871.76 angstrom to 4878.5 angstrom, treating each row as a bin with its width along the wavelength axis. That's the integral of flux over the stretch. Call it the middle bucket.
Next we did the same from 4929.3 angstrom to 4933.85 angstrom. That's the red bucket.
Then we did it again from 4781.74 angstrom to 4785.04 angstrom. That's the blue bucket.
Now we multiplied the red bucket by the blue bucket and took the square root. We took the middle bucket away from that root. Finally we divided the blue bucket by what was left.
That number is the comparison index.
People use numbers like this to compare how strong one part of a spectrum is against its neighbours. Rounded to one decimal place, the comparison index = -2.2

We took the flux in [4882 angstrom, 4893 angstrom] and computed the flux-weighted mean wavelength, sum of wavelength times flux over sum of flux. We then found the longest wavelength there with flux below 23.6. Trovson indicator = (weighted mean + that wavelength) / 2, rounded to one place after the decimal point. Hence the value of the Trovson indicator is 4888.9 angstrom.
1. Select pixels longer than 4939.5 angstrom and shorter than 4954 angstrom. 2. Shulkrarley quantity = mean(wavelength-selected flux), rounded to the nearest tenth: 26.9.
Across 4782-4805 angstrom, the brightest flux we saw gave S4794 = 29.75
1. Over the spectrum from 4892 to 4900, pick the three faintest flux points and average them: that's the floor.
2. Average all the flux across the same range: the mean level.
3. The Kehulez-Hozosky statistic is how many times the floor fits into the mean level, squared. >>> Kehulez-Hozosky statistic 1.26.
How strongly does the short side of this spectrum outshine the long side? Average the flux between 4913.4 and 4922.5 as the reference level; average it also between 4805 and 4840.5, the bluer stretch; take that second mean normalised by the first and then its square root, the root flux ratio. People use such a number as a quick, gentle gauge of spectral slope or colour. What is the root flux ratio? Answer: 1.03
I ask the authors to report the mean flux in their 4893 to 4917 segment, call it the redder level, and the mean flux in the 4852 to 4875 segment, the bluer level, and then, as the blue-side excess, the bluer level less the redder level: -3.5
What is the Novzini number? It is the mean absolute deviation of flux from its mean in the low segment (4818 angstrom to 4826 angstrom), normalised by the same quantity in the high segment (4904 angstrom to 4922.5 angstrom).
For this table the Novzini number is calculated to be 0.90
